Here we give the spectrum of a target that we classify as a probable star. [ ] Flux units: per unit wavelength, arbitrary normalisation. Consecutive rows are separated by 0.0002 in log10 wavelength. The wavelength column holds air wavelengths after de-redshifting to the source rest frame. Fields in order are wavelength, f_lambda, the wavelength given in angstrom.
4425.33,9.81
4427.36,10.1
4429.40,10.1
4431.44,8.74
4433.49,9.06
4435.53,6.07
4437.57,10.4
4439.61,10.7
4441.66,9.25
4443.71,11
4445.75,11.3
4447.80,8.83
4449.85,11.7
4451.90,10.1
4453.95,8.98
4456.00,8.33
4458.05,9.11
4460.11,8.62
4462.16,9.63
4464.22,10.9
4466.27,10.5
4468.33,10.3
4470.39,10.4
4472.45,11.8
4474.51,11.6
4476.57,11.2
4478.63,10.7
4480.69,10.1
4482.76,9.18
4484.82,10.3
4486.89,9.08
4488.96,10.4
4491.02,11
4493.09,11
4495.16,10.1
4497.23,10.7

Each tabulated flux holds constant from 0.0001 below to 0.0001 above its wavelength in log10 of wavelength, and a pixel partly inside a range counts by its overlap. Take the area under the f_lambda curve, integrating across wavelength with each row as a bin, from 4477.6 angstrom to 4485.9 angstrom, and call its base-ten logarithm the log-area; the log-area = 1.92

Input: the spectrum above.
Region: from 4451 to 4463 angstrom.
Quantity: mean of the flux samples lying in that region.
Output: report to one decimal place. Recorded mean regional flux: 9.1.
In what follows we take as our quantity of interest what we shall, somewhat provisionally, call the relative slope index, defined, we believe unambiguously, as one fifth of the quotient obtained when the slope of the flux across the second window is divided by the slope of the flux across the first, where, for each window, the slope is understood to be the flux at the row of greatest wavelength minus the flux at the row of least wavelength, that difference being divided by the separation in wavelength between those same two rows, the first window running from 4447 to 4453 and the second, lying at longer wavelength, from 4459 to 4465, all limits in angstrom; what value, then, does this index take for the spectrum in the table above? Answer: 0.36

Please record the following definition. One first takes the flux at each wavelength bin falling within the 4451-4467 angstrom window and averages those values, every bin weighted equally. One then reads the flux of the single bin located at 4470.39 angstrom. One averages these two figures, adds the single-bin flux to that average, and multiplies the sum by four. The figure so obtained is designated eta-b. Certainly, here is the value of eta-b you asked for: 81.4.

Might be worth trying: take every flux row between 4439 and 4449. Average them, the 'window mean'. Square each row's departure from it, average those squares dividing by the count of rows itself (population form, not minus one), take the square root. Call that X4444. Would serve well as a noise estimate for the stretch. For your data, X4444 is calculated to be 1.0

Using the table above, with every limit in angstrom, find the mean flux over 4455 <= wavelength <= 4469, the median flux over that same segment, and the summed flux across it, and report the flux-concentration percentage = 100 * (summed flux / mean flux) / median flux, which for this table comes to 73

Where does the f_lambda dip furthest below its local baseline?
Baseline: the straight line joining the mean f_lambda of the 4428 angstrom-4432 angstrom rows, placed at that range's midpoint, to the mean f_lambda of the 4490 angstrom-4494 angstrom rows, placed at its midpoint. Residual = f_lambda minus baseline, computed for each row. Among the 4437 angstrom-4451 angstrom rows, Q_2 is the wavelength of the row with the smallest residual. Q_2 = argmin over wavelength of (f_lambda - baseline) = 4447.80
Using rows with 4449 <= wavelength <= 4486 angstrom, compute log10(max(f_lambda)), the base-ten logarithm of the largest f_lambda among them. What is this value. 1.07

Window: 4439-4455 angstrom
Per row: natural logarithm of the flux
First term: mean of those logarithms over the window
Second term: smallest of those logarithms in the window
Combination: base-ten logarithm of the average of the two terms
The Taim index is 0.352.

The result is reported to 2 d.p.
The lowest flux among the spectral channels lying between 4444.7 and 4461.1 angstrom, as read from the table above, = 8.33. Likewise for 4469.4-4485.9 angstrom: 9.18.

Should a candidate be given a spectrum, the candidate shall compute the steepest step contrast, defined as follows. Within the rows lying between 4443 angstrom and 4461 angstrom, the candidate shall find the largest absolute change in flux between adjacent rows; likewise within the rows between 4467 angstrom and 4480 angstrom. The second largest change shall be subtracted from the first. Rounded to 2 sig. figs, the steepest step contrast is 1.5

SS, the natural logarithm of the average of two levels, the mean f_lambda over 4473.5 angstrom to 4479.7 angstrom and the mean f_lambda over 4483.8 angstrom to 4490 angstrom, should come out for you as 2.356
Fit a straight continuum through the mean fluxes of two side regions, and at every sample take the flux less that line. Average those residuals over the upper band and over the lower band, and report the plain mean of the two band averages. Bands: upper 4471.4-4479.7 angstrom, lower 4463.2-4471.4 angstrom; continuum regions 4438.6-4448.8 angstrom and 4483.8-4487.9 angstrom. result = 1.1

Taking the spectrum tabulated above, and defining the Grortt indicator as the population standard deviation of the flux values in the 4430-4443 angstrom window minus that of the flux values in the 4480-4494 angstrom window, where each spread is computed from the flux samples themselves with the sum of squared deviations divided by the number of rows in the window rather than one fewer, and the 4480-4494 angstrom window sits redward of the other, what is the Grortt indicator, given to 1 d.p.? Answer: 0.8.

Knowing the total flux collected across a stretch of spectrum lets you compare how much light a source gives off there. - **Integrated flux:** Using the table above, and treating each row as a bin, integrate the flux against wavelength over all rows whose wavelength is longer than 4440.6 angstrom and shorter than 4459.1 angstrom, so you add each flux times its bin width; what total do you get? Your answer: 182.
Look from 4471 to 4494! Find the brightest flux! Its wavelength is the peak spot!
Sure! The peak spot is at 4472.45 angstrom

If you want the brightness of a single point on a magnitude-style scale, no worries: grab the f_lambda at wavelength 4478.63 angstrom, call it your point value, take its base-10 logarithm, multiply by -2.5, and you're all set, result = -2.57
